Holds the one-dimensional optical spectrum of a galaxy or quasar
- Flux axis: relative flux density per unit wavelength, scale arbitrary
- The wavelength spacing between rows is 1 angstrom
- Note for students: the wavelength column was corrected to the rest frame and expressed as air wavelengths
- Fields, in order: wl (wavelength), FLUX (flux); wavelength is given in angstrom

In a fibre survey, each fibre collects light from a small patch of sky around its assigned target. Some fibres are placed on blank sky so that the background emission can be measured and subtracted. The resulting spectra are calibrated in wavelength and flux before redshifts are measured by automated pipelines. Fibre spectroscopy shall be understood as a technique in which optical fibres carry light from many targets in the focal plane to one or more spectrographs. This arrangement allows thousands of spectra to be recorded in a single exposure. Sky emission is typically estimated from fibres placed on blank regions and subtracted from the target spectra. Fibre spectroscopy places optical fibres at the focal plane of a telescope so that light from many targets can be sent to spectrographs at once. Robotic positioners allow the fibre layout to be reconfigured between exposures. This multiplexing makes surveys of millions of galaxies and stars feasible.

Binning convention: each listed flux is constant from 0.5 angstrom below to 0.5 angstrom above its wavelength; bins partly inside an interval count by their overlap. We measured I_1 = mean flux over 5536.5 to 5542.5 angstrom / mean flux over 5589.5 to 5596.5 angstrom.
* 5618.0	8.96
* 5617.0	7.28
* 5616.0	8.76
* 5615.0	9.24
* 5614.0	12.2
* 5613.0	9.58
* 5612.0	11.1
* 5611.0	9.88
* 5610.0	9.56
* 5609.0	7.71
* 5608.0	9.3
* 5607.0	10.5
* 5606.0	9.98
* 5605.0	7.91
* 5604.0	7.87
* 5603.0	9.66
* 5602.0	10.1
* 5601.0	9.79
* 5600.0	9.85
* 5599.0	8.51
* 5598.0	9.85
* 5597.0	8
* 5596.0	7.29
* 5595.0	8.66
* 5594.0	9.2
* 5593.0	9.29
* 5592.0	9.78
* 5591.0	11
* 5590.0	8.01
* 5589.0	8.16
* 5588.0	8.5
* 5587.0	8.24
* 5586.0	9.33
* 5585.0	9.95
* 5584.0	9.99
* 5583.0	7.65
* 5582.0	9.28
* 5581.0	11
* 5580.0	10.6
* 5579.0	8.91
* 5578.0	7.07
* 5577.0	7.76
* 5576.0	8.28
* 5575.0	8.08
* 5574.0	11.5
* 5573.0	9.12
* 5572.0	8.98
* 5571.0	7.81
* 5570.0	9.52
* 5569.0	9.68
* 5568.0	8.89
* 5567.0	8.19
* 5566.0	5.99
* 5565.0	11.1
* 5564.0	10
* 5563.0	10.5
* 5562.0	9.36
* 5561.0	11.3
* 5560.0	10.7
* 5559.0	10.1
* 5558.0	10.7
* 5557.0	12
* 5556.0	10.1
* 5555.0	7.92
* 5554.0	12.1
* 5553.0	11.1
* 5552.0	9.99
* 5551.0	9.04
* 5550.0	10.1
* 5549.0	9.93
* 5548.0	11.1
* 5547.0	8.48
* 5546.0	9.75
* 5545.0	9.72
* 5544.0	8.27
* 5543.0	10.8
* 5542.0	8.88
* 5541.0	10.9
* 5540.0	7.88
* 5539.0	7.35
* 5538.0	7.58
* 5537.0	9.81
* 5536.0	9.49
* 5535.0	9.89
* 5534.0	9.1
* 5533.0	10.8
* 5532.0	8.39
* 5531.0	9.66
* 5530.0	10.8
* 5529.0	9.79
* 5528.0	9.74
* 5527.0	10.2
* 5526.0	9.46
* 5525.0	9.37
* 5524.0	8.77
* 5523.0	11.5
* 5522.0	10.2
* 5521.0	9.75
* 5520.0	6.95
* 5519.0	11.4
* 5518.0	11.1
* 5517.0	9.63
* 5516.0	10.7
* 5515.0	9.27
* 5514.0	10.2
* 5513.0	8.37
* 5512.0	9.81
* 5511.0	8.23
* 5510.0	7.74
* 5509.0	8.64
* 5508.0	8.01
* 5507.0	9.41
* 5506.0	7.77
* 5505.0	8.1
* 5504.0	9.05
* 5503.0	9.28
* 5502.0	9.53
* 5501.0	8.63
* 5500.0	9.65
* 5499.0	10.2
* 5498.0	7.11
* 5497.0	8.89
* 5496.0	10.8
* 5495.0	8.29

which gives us 0.97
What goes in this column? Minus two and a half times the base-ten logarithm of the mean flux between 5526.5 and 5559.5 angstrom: -2.47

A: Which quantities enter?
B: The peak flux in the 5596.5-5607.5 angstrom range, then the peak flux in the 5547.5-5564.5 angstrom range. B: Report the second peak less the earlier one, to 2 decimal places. 1.60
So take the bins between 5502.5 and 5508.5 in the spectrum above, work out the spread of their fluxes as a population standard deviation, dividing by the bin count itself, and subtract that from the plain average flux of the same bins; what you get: 7.9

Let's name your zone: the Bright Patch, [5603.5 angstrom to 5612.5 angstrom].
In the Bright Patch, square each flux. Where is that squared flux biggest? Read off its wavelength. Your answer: 5612.0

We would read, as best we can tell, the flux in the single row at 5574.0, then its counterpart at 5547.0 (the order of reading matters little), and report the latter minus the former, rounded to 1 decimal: -3.0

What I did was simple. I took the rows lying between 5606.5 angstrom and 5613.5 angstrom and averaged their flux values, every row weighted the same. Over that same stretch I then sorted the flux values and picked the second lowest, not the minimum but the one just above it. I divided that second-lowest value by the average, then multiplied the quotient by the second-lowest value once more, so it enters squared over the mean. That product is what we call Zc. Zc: 9.0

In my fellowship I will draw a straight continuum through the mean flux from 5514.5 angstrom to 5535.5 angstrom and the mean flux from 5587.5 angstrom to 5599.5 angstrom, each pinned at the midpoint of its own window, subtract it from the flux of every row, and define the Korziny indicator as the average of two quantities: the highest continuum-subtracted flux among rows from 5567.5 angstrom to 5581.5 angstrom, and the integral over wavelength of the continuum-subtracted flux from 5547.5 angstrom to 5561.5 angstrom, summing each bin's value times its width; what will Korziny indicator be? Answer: 8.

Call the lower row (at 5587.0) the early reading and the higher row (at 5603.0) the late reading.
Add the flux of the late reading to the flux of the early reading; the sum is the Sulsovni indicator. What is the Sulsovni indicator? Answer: 17.9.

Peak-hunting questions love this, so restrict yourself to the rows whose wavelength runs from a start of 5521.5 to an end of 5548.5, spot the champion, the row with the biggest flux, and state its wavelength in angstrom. 5523.0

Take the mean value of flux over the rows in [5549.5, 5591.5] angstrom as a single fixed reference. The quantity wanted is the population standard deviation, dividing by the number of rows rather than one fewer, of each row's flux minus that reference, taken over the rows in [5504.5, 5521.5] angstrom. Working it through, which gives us 1.24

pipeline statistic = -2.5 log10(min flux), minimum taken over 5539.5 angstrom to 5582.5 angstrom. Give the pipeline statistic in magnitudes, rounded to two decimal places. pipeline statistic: -1.94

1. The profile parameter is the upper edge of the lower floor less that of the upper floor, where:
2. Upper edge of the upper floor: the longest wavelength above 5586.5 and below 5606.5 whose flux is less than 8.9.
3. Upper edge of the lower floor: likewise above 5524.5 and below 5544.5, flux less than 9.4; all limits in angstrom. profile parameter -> -61 angstrom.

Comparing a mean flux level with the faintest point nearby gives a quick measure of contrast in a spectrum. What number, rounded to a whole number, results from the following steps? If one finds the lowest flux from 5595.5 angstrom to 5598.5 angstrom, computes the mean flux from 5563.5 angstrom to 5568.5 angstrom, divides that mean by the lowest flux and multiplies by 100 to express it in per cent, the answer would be 121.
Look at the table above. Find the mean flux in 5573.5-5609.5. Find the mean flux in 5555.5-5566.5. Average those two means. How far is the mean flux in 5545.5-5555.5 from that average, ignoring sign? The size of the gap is 0.33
